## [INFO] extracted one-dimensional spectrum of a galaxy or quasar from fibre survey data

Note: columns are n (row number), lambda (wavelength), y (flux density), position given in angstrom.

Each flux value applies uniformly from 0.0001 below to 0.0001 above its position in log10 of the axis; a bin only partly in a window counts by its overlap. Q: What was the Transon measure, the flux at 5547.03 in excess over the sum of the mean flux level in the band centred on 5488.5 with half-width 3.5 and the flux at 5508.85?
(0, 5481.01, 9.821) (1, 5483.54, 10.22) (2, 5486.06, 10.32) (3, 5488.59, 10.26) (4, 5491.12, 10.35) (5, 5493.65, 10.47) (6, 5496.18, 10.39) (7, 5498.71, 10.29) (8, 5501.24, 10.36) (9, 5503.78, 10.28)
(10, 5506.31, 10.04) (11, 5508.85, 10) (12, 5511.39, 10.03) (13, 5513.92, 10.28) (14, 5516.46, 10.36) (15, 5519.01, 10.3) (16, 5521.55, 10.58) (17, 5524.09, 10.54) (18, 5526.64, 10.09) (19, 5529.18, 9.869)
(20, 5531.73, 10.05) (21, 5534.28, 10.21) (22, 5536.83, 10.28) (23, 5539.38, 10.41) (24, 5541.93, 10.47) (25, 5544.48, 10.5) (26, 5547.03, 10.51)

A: -9.8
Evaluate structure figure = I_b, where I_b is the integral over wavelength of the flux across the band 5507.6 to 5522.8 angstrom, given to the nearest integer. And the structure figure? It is 156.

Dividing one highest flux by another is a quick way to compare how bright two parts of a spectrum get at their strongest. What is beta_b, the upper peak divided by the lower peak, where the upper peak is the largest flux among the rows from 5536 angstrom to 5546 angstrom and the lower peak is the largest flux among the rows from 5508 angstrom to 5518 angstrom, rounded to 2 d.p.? 1.01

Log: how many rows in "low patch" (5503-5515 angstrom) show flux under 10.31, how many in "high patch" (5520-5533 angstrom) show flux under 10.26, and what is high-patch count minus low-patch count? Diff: -2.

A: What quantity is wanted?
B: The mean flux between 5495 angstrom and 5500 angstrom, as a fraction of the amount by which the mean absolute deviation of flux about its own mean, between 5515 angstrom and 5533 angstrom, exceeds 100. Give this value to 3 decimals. -0.104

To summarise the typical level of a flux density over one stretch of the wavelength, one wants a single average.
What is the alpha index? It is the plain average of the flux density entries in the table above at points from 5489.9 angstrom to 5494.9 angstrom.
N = 10.4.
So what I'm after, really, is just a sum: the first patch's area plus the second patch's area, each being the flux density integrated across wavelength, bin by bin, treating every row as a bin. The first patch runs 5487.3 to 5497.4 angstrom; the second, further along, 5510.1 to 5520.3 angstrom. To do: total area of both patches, 209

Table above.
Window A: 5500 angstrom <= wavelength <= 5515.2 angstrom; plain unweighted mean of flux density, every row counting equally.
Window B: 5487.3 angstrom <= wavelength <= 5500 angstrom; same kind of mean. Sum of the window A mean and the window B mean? 20.5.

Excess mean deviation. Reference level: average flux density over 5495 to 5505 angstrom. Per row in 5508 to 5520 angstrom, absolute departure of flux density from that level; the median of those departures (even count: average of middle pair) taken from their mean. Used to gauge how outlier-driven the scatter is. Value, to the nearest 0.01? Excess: 0.10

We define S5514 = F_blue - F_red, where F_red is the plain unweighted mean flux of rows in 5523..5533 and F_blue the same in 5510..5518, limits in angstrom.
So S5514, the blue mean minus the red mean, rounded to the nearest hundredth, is 0.09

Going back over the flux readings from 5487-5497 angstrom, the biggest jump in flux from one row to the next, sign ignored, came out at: 0.12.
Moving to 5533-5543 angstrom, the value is 0.13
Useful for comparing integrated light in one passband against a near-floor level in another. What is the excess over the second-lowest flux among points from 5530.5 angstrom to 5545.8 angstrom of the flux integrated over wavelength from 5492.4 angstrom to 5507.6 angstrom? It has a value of 146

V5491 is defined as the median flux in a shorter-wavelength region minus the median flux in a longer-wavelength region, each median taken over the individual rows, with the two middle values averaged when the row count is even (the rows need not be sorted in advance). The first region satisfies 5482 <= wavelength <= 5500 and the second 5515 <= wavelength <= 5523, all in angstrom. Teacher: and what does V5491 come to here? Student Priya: -0.04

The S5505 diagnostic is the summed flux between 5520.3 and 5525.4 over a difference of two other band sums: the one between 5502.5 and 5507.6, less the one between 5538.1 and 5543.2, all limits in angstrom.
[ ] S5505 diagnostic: -38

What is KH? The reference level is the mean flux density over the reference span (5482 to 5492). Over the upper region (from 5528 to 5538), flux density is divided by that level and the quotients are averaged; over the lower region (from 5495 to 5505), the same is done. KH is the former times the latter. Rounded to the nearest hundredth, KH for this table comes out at 0.99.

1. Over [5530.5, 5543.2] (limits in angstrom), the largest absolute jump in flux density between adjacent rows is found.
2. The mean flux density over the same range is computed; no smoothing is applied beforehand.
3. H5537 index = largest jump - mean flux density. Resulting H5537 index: -10.1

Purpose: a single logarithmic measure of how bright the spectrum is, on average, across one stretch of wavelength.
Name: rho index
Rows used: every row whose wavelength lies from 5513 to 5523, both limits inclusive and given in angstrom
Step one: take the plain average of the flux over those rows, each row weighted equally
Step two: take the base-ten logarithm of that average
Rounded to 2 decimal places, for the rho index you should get 1.02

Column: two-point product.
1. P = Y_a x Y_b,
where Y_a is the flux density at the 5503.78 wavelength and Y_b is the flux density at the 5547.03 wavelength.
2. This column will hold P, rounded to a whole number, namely 108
